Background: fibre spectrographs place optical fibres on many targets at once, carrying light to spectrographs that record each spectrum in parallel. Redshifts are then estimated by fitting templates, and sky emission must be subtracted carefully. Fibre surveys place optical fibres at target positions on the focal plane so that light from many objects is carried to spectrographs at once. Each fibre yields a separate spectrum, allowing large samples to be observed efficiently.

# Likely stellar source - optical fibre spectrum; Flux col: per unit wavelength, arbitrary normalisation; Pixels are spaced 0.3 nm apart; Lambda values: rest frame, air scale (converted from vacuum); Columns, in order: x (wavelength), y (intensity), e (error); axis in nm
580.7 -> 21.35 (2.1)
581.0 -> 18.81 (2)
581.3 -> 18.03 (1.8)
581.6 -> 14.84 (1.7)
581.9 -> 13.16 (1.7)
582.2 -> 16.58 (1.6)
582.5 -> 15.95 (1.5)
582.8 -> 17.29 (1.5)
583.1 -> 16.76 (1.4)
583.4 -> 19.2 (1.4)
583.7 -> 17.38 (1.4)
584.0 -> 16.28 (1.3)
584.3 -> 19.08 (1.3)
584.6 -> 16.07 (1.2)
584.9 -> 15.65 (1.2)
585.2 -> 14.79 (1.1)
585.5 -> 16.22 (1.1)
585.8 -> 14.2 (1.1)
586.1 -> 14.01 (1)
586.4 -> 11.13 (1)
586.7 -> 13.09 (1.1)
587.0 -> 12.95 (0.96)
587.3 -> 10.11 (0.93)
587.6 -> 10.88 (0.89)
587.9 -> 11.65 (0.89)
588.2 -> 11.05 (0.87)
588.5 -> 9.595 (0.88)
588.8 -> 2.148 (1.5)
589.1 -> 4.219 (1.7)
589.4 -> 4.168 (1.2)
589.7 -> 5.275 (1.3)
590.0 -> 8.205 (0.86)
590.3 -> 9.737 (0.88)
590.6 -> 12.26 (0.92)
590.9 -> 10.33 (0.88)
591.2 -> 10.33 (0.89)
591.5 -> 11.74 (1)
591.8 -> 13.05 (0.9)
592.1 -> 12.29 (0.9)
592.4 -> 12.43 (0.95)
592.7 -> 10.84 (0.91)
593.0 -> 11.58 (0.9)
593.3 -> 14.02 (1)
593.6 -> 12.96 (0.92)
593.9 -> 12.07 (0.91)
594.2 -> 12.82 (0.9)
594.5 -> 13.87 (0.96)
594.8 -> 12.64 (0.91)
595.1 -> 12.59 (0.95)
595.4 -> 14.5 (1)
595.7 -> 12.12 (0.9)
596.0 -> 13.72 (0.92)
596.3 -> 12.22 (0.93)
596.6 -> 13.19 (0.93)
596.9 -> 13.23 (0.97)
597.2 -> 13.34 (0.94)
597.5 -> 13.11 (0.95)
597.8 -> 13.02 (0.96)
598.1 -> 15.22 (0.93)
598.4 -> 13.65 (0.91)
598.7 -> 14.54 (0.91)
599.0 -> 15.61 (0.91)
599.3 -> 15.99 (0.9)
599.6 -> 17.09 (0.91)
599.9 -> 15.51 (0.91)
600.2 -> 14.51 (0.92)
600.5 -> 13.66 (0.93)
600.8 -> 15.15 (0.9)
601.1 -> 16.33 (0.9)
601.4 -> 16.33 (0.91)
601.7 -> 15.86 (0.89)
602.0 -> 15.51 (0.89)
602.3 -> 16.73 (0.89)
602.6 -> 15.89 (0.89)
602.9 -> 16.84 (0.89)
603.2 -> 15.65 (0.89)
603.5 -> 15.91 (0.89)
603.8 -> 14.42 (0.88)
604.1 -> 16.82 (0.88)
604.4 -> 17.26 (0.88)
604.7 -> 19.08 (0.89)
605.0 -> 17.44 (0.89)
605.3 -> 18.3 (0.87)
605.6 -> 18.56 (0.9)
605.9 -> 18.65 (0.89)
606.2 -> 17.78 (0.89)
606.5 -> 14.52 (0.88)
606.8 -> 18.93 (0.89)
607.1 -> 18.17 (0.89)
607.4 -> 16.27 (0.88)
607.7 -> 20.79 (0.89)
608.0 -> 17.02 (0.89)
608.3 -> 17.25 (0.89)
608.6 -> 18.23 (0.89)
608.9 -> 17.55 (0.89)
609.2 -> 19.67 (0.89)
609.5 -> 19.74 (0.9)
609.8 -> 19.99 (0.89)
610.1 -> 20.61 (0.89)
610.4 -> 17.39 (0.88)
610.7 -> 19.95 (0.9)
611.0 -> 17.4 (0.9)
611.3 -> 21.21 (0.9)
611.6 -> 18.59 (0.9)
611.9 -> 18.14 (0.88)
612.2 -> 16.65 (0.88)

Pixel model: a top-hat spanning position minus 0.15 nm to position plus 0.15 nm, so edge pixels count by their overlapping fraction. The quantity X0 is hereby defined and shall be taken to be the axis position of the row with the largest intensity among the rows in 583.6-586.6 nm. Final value 584.3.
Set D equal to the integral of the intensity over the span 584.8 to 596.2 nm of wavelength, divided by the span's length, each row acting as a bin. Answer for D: 11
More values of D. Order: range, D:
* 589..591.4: 8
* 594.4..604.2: 15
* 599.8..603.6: 16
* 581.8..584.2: 17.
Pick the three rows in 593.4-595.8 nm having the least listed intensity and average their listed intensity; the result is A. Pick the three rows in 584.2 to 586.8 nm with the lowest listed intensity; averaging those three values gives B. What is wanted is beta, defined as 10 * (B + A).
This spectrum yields 250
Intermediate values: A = 12.3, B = 13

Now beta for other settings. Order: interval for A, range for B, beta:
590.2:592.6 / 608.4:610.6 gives 279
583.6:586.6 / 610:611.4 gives 314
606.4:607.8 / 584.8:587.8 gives 270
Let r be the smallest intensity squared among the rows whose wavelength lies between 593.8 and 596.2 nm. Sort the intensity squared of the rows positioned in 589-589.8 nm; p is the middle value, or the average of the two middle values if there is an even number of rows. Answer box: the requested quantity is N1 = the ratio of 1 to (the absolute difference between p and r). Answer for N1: 0.008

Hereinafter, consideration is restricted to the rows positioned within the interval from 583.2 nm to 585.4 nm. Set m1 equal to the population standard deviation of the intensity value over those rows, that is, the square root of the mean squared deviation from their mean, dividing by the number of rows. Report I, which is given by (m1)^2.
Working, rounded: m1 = 1.6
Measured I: 2.5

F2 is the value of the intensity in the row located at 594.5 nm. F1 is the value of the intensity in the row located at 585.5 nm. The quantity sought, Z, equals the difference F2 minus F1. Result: -2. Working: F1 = 16.22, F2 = 13.87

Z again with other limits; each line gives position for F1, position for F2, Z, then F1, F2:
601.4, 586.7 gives -3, 16.33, 13.09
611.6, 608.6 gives 0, 18.59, 18.23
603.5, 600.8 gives -1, 15.91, 15.15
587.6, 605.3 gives 7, 10.88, 18.3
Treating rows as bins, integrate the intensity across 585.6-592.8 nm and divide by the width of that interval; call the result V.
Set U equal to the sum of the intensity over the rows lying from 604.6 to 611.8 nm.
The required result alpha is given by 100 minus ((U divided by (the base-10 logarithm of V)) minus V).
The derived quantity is -328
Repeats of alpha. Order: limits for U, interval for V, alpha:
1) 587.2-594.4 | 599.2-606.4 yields -84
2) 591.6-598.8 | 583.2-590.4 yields -178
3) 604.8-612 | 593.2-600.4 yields -274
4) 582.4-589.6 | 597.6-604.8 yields -147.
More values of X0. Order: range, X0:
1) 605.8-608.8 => 607.7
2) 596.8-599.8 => 599.6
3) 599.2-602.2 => 599.6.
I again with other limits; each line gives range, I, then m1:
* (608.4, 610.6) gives 1.4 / 1.2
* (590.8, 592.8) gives 1.0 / 1.0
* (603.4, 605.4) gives 2.0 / 1.4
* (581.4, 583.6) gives 3.1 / 1.8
